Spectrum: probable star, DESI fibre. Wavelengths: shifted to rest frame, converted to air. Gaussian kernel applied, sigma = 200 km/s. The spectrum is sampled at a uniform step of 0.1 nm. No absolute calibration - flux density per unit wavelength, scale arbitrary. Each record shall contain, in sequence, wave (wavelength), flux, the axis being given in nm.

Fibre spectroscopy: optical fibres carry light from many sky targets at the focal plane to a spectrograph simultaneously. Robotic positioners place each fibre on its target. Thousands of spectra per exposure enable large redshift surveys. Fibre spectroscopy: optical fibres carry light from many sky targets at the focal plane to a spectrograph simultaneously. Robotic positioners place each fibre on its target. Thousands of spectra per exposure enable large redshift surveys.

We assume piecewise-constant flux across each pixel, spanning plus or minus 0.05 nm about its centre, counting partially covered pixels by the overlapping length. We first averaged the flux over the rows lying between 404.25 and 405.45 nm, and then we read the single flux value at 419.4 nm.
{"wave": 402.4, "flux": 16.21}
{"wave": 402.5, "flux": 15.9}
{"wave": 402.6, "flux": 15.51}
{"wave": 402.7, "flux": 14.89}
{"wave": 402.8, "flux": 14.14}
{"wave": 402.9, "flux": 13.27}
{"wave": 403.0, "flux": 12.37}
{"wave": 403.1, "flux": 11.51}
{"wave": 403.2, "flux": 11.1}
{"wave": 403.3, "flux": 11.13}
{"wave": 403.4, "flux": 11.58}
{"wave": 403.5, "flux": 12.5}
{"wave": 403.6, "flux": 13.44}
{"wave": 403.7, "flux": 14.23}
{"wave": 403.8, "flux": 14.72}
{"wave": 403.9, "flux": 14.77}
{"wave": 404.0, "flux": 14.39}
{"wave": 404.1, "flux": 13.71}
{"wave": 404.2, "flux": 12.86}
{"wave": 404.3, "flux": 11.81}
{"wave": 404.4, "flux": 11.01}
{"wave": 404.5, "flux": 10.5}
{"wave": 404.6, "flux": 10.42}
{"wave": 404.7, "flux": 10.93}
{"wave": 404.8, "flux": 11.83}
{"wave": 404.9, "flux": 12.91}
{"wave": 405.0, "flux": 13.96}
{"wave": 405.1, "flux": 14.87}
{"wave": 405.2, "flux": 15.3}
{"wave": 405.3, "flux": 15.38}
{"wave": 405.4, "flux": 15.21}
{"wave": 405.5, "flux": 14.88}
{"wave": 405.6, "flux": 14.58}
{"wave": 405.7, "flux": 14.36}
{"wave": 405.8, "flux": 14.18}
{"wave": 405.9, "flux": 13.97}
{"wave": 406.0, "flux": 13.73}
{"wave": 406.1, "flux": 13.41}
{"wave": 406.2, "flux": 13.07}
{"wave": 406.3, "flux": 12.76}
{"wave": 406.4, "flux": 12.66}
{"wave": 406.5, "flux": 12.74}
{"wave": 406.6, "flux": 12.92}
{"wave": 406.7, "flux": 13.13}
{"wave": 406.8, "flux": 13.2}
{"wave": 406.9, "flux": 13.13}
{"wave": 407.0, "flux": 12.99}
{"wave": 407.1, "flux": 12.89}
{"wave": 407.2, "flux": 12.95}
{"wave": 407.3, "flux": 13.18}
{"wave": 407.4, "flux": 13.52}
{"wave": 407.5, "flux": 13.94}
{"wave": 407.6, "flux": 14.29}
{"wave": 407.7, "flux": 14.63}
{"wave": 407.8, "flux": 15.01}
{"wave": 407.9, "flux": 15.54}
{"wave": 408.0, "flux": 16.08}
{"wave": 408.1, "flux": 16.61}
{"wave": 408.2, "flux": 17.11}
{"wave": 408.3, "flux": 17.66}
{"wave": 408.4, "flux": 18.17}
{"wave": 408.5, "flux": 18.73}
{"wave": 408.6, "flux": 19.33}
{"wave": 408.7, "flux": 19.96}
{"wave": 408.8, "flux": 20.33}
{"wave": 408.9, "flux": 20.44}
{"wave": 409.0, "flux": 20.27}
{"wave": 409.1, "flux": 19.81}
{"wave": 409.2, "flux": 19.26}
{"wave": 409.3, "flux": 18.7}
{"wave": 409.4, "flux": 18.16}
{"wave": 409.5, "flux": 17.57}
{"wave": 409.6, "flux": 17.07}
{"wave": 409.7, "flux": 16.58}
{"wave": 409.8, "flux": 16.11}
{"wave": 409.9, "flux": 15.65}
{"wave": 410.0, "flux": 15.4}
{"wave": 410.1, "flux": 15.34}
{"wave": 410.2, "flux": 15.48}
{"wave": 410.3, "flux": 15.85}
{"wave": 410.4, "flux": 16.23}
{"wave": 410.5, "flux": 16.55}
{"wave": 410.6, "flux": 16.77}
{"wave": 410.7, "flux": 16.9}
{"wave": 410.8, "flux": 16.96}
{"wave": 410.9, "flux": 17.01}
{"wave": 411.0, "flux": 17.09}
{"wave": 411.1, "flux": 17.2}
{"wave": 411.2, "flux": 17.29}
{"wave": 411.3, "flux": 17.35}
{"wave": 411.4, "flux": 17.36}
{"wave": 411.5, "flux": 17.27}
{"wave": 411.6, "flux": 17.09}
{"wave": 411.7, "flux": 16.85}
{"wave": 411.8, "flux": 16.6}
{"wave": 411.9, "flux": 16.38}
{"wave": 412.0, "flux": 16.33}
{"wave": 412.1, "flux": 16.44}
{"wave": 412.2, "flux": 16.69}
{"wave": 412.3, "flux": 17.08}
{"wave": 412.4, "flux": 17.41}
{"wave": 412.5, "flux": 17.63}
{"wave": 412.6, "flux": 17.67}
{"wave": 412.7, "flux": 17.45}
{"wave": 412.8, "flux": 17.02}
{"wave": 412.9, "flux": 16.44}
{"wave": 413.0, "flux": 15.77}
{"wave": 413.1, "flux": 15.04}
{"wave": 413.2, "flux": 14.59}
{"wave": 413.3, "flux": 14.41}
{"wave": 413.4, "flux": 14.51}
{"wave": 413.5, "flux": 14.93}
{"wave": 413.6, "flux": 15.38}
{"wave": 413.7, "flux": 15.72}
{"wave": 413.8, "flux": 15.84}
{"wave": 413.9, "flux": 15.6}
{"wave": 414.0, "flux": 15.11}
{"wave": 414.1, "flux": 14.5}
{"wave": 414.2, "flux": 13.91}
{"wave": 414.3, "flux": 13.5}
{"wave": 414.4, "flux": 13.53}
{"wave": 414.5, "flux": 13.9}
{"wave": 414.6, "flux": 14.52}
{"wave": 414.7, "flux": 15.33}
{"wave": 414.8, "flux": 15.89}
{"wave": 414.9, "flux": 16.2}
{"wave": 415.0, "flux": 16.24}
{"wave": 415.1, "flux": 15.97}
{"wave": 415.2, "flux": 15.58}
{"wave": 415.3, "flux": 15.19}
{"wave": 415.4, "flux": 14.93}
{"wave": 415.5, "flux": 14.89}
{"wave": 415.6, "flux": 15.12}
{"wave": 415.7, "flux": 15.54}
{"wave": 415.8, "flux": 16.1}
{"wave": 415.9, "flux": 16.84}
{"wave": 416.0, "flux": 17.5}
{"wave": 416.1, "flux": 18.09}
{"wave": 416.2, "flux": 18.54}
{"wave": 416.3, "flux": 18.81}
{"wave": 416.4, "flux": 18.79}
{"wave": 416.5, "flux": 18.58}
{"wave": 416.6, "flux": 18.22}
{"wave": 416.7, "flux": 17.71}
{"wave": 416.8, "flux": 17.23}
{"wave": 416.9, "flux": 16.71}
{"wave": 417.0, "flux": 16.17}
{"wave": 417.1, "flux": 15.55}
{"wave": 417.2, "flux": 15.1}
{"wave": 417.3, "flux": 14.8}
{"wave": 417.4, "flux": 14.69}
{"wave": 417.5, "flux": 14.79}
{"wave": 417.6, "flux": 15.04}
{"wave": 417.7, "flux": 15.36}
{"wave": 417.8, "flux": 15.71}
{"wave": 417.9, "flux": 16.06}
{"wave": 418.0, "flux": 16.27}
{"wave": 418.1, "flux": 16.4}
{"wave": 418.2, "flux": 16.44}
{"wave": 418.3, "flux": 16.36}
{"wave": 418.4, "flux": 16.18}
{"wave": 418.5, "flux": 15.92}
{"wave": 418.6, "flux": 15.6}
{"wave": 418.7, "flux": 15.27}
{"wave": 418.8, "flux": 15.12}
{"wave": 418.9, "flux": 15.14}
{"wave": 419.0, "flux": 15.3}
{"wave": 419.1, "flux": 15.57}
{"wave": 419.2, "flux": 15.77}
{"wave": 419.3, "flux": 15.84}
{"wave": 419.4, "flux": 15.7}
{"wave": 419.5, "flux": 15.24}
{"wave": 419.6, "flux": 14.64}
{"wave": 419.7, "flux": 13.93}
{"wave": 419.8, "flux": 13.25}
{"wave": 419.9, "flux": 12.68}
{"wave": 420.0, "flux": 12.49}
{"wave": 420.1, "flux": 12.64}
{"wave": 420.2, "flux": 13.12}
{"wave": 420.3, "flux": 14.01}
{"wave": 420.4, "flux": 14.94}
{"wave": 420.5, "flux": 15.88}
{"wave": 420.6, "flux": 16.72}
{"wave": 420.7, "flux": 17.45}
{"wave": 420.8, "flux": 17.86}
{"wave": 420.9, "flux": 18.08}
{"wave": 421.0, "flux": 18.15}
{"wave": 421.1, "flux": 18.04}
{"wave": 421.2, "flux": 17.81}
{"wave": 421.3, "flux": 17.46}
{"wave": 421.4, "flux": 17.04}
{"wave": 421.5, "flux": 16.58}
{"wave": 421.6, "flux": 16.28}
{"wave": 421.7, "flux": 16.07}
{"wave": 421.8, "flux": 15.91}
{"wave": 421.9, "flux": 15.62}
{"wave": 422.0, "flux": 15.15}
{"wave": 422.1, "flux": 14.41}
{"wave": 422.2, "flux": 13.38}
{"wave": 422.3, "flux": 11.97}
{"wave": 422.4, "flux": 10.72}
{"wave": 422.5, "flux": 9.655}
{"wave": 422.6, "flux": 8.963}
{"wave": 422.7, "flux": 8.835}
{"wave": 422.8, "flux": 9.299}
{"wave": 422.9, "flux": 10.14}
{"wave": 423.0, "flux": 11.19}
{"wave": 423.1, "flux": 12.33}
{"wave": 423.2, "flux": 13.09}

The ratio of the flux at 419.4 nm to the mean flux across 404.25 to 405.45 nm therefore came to 1.22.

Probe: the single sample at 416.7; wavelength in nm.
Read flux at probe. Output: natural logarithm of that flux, 2.87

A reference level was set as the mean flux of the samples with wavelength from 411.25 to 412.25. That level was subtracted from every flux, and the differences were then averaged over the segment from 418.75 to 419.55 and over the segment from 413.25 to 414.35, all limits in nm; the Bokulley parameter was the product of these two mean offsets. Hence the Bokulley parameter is 2.7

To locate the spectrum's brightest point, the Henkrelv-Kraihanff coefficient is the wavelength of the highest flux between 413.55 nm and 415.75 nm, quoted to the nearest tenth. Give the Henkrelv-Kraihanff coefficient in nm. 415.0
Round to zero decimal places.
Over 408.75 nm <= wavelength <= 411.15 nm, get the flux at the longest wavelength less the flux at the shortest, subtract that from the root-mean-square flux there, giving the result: 21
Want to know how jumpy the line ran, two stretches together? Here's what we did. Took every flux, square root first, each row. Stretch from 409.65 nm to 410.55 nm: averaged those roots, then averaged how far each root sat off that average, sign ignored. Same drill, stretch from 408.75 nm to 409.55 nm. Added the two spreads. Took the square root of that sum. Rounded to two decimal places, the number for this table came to 0.39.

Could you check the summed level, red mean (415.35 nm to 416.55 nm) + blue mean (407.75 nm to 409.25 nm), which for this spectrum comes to 35.3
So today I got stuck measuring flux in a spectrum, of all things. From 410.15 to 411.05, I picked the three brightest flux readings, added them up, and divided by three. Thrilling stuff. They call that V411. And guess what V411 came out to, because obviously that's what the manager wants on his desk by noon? 17.0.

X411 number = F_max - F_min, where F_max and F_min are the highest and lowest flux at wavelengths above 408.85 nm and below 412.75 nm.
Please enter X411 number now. 5.1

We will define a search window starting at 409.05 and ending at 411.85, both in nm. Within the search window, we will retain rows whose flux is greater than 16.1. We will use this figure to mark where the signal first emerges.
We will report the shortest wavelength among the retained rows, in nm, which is 409.1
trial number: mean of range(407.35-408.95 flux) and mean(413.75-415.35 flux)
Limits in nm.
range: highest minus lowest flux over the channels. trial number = 11.0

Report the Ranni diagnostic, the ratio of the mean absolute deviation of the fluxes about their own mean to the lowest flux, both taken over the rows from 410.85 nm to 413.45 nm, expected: 0.051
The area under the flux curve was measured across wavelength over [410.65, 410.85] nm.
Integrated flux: 3.4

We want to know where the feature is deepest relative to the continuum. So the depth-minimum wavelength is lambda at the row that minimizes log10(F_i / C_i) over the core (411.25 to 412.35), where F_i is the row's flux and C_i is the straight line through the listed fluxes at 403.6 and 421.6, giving 412.0 nm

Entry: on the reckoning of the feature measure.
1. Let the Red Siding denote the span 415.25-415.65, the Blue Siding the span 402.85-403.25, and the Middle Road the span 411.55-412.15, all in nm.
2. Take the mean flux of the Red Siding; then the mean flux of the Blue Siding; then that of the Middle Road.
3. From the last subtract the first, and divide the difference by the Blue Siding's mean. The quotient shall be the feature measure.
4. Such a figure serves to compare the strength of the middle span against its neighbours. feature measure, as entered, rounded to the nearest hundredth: 0.13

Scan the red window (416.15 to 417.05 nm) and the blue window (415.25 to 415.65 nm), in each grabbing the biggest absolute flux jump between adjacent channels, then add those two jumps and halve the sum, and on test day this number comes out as 0.4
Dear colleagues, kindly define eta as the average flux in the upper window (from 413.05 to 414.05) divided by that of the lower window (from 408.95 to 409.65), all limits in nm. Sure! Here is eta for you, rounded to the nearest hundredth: 0.81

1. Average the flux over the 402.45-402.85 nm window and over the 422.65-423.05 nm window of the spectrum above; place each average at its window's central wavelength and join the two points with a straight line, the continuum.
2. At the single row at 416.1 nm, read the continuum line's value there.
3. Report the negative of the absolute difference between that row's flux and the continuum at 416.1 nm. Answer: -6.5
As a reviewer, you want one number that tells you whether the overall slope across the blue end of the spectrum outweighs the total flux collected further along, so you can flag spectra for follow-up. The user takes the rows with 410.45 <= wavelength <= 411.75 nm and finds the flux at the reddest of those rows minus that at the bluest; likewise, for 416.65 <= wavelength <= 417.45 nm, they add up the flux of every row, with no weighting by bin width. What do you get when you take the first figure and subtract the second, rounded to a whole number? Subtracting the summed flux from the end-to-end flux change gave -128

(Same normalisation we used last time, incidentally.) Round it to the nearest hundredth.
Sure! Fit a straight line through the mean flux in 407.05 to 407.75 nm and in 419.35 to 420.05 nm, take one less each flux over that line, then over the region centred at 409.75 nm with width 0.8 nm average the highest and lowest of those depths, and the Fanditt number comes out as -0.22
